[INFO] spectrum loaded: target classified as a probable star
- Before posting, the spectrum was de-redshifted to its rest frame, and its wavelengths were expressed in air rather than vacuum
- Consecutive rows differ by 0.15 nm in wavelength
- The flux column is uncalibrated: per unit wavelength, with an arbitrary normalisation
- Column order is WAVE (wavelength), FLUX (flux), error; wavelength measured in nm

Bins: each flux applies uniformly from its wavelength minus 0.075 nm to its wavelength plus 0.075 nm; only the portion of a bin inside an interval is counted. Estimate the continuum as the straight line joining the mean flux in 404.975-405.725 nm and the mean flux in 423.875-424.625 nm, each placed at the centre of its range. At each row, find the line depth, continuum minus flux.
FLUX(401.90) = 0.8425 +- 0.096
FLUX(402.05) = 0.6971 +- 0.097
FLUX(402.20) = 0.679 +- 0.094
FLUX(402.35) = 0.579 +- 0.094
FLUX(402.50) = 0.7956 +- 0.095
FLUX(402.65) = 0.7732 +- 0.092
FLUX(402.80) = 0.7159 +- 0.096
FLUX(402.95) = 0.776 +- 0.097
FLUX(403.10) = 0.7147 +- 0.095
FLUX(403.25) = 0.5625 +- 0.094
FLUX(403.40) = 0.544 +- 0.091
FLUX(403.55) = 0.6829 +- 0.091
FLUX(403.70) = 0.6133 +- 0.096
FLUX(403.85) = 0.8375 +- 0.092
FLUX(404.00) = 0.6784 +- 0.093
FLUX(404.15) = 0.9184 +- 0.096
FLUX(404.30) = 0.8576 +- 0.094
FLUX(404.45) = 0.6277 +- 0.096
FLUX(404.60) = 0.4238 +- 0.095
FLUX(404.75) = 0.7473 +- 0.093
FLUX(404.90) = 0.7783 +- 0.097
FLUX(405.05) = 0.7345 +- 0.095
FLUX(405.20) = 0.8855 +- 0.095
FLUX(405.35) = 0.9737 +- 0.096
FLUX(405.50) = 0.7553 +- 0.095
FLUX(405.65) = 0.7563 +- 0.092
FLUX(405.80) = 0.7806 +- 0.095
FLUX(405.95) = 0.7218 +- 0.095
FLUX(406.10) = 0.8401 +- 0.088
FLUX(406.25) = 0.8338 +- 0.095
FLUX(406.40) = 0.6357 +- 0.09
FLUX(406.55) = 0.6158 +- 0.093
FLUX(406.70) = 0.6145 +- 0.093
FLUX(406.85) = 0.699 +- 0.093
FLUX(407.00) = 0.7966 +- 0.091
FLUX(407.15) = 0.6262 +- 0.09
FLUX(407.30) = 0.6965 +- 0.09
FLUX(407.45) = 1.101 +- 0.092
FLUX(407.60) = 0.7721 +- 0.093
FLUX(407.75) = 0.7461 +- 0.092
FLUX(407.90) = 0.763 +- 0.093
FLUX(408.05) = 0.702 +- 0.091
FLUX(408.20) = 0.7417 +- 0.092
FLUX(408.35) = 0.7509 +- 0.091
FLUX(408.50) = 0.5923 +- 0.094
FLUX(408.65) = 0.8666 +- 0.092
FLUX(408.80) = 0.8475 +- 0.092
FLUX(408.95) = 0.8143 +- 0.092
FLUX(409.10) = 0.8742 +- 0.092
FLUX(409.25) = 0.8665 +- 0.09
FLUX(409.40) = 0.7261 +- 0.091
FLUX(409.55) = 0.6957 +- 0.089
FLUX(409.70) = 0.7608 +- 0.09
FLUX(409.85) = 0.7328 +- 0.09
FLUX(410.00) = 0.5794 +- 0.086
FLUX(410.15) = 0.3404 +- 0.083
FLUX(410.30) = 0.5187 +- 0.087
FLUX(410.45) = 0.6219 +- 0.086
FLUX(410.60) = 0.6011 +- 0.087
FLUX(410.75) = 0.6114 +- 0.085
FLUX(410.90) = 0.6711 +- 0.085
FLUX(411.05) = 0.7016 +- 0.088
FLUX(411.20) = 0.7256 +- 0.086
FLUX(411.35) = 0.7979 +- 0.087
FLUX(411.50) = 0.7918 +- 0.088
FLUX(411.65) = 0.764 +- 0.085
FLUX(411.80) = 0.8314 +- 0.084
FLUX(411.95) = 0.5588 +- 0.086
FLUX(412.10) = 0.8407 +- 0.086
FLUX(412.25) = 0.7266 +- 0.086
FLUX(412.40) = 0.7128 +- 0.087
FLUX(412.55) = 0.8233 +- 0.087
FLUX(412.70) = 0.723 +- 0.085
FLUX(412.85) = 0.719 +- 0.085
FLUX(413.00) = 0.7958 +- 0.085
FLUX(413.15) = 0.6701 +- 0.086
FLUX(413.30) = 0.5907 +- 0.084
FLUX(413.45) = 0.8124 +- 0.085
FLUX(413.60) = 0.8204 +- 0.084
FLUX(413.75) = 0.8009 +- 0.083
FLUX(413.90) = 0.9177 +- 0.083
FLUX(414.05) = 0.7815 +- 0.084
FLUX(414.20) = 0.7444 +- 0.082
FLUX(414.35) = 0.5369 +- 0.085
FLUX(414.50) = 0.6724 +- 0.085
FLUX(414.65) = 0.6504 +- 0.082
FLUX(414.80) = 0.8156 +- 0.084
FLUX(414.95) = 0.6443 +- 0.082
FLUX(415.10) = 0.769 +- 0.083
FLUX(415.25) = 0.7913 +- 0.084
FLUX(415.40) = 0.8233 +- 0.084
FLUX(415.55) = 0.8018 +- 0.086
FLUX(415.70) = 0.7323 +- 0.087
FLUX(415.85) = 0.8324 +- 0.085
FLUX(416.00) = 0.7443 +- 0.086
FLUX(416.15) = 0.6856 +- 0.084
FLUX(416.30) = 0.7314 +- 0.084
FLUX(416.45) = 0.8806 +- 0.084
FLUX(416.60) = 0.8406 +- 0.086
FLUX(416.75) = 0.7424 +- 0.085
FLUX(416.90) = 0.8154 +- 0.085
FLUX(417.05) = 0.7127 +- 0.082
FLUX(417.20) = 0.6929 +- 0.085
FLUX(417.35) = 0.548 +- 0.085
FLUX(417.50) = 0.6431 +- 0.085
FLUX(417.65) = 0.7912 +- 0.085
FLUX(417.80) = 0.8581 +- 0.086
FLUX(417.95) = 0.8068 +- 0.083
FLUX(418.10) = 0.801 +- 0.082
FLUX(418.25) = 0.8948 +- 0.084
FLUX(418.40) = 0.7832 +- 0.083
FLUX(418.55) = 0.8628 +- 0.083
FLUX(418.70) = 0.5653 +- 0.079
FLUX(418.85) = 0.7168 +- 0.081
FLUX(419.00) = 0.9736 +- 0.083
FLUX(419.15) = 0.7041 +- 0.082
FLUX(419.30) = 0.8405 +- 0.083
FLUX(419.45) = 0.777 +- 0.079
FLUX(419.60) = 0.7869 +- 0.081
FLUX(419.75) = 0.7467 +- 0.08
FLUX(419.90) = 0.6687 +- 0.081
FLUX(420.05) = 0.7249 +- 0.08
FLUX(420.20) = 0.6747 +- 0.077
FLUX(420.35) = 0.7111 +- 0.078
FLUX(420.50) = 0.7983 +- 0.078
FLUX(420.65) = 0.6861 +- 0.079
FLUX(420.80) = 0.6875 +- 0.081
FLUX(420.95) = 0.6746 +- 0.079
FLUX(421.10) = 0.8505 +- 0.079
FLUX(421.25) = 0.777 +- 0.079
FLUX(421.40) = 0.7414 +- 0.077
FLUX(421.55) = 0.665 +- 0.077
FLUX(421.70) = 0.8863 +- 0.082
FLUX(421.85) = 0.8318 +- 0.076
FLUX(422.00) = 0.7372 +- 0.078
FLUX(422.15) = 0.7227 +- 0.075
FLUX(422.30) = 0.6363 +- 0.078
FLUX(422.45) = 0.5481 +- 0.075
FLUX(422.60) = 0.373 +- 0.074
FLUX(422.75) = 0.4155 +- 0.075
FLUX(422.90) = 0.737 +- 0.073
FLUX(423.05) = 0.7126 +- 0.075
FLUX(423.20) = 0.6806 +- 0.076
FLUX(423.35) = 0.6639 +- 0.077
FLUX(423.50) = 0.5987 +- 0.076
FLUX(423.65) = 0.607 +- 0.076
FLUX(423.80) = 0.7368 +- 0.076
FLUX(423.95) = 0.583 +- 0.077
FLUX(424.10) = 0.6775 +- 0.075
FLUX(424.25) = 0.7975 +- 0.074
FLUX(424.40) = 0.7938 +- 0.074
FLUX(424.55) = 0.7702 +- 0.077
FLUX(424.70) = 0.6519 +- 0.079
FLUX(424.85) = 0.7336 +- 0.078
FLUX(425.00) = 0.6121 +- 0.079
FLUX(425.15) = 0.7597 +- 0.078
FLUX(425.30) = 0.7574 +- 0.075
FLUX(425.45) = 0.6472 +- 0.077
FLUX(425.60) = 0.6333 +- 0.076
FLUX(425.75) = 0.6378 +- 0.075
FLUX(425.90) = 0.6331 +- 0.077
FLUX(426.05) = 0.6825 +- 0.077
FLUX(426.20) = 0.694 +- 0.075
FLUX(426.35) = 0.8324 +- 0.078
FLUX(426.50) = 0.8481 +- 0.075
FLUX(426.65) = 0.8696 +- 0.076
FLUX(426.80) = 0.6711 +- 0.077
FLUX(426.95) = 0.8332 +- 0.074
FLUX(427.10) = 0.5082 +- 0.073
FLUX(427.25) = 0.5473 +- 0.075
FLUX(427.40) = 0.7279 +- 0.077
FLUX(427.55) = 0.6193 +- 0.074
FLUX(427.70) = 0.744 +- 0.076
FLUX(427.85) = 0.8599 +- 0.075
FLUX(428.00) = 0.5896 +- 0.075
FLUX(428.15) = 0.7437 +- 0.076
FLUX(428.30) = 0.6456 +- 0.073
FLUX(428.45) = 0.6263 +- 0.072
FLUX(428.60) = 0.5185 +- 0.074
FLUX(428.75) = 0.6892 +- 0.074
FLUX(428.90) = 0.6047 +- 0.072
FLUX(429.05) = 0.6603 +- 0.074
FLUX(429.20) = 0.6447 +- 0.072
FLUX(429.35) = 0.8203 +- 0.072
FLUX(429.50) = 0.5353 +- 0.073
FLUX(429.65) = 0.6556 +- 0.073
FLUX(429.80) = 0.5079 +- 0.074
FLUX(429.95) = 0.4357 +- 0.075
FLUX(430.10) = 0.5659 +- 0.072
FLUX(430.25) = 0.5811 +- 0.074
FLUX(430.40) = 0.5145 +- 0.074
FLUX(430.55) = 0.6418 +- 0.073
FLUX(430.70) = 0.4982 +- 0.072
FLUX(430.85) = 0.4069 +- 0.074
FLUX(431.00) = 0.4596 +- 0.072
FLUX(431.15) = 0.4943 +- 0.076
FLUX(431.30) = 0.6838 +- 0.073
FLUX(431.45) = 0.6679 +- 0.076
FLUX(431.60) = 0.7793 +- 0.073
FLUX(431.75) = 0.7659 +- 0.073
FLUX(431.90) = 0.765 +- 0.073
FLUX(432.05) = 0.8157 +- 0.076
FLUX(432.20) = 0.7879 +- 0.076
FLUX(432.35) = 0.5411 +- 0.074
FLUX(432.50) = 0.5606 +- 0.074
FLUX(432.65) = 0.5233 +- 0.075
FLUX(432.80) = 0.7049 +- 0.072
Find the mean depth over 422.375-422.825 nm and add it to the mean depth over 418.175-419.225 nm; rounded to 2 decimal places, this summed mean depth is 0.25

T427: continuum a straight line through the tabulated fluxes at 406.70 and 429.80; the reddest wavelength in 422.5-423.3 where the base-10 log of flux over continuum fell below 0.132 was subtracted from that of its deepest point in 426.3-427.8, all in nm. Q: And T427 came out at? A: 3.90 nm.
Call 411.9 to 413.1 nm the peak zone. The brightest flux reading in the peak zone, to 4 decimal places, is 0.8407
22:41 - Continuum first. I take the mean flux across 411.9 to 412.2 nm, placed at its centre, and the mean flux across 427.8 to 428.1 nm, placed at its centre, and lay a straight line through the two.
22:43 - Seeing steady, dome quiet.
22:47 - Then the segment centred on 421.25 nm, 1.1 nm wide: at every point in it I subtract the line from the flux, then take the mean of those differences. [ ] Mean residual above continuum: 0.04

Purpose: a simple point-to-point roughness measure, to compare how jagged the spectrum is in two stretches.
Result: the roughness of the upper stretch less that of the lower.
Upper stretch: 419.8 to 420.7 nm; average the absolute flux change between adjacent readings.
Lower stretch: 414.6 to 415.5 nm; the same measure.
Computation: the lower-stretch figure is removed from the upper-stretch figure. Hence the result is -0.035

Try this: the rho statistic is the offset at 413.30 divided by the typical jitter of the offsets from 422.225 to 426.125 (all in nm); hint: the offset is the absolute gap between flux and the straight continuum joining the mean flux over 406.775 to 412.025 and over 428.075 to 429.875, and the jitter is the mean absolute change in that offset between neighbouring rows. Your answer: 2.3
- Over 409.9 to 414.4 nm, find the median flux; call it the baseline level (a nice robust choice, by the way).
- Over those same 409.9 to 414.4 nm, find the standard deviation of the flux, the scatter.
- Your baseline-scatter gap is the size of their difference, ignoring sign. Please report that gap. 0.60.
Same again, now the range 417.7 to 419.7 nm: 0.70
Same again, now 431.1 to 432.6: 0.61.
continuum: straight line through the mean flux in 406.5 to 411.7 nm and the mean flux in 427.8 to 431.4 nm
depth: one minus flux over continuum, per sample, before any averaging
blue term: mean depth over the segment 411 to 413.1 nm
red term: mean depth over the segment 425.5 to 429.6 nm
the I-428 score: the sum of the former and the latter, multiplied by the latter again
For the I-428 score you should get 0.022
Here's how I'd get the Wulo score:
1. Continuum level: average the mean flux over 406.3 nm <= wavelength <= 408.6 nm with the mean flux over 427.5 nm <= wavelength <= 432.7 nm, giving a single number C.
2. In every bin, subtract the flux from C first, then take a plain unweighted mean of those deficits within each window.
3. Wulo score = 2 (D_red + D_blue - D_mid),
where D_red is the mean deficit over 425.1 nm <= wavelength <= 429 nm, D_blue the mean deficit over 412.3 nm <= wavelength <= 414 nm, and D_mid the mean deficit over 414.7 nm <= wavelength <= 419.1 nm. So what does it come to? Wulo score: -0.01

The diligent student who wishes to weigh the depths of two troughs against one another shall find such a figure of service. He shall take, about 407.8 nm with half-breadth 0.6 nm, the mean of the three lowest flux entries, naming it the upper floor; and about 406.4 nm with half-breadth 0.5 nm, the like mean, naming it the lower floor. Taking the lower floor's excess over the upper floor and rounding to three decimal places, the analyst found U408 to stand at -0.091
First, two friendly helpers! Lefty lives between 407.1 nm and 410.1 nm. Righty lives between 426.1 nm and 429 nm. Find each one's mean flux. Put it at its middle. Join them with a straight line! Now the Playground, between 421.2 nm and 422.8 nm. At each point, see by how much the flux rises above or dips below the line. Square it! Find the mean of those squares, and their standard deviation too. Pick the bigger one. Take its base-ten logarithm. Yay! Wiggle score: -1.4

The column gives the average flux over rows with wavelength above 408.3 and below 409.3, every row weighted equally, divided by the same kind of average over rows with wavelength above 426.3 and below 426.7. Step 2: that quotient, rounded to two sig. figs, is 0.94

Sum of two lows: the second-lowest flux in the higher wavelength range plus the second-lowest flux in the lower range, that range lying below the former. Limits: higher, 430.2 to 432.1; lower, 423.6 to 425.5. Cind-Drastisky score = 1.07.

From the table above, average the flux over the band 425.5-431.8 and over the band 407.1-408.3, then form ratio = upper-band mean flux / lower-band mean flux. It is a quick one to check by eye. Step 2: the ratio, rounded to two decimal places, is 0.84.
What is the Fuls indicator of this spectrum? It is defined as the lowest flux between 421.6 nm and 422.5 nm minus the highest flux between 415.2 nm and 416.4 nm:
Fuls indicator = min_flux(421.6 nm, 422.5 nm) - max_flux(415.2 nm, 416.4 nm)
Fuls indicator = -0.284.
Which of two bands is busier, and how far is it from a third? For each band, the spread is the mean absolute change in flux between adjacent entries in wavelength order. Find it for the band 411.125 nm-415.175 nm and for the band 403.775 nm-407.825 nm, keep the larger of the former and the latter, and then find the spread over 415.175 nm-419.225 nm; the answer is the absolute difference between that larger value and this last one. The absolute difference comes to 0.026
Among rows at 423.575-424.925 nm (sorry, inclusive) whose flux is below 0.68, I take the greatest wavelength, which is 424.70 nm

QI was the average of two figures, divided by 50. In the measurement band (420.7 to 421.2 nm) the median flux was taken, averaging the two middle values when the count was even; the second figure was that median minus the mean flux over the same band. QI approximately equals 0.0064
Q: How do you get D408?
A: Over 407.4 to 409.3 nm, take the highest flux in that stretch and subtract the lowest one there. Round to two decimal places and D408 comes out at 0.51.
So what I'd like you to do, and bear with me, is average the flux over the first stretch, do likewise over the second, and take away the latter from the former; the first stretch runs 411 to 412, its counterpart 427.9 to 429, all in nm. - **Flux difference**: 0.11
